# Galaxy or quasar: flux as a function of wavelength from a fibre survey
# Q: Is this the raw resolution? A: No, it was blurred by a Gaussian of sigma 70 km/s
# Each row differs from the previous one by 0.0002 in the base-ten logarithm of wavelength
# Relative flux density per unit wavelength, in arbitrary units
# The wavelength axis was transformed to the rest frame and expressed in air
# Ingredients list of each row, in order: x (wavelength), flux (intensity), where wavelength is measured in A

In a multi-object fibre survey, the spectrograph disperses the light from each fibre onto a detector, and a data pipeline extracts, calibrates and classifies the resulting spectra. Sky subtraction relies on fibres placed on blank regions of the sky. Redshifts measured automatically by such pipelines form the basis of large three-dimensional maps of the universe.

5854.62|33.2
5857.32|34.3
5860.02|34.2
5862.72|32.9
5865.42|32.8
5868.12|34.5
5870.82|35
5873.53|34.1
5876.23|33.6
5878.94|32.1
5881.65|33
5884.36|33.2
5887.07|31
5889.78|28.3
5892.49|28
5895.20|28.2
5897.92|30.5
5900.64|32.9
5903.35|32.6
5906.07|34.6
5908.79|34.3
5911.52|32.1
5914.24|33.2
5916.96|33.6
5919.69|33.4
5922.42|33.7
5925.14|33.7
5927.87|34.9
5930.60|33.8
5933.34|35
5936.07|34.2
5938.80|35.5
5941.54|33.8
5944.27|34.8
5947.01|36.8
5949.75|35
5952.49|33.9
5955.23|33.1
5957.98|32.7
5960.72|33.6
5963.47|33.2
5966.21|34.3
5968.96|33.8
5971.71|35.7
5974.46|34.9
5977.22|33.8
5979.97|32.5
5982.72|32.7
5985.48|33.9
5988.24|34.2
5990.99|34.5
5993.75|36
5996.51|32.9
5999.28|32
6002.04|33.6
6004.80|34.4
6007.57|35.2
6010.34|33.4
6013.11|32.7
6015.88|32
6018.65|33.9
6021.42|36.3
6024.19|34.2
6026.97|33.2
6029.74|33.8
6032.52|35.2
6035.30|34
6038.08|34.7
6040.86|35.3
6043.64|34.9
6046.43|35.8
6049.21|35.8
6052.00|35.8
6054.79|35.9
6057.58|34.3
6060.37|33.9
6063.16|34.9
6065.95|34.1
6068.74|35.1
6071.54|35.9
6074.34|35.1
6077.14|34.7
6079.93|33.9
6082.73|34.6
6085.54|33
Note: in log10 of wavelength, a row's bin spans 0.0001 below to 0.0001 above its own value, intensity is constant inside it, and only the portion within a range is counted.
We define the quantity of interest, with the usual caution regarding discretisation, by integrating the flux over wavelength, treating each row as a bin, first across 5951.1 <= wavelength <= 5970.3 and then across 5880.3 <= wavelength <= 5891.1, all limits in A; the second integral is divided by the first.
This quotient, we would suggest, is 0.5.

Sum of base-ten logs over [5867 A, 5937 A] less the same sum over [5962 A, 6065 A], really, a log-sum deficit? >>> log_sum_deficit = -17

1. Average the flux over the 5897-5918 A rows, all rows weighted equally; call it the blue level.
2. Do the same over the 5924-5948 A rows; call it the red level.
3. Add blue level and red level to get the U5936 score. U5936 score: 67.7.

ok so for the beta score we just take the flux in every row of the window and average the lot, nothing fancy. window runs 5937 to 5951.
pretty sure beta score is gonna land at 35.2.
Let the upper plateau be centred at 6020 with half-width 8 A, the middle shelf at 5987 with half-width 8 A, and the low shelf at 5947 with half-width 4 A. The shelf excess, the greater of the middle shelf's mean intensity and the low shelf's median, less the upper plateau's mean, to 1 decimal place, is 1.3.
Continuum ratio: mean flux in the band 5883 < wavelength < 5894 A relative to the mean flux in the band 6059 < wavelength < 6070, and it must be 0.87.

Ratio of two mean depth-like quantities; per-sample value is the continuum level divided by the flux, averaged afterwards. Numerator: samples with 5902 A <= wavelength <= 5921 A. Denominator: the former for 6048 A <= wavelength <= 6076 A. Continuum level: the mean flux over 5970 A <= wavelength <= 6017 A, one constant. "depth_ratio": 1.05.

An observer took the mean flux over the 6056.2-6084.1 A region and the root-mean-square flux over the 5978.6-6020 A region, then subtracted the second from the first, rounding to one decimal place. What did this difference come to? 1.0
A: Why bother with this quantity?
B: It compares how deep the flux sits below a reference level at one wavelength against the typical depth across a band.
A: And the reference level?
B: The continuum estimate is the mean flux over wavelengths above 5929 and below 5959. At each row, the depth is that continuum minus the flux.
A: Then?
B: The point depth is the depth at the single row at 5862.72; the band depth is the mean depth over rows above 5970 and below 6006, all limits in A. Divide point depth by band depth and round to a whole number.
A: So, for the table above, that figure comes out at 3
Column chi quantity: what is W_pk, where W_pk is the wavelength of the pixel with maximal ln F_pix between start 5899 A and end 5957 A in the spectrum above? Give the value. 5947.01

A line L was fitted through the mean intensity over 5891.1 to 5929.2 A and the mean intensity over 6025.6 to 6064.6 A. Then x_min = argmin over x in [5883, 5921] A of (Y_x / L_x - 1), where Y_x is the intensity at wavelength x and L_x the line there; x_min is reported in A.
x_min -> 5892.49 A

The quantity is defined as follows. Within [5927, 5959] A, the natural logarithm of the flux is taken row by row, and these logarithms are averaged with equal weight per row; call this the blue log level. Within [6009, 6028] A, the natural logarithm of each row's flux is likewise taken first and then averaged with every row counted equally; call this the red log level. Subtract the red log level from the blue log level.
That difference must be 0.023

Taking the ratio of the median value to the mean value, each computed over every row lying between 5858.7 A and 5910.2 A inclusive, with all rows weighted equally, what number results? 1.02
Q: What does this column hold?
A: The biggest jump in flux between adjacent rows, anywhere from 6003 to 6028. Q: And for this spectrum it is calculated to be 2.4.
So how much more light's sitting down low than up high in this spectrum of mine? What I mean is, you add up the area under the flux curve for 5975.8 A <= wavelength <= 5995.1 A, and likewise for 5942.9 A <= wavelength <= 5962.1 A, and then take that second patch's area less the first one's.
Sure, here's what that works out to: 3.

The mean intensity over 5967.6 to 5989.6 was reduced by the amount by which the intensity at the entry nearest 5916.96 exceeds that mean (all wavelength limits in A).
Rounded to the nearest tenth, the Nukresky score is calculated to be 34.3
